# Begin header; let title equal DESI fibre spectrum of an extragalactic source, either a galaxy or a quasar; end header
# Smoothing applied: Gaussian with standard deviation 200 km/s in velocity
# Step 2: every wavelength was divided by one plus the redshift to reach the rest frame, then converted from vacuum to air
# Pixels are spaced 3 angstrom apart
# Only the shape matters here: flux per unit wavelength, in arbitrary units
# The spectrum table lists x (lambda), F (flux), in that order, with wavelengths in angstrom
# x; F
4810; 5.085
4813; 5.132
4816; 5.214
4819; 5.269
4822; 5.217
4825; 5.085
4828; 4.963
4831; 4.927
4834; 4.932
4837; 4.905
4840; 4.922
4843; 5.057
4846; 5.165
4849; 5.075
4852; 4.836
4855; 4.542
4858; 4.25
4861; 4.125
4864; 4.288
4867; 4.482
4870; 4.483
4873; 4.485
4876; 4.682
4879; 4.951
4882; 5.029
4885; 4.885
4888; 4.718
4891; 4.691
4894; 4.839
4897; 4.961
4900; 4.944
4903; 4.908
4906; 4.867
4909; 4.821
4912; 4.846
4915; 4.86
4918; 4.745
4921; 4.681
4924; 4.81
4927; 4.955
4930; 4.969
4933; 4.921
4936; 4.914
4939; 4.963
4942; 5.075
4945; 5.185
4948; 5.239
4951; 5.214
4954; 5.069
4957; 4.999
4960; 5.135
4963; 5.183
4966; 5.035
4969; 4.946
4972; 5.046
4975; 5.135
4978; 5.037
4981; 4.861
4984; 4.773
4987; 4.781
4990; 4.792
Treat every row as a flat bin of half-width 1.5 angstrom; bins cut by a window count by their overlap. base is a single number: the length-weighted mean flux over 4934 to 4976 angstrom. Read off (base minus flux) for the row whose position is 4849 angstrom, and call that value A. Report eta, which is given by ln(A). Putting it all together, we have -5.6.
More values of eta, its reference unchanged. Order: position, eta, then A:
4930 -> -2.2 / 0.11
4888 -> -1.0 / 0.36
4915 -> -1.5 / 0.22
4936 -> -1.8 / 0.16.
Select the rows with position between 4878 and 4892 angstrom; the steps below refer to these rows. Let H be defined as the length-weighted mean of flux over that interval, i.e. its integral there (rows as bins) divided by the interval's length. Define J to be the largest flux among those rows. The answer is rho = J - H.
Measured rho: 0.17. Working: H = 4.9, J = 5.029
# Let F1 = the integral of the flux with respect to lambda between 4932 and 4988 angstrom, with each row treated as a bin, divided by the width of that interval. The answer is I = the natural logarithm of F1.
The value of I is 1.62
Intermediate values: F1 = 5.03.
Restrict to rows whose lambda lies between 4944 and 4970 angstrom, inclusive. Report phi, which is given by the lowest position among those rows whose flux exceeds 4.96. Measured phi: 4945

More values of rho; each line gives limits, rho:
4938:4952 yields 0.10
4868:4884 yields 0.31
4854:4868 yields 0.22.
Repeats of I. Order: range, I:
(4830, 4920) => 1.56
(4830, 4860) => 1.58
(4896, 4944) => 1.59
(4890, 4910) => 1.58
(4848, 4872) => 1.50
